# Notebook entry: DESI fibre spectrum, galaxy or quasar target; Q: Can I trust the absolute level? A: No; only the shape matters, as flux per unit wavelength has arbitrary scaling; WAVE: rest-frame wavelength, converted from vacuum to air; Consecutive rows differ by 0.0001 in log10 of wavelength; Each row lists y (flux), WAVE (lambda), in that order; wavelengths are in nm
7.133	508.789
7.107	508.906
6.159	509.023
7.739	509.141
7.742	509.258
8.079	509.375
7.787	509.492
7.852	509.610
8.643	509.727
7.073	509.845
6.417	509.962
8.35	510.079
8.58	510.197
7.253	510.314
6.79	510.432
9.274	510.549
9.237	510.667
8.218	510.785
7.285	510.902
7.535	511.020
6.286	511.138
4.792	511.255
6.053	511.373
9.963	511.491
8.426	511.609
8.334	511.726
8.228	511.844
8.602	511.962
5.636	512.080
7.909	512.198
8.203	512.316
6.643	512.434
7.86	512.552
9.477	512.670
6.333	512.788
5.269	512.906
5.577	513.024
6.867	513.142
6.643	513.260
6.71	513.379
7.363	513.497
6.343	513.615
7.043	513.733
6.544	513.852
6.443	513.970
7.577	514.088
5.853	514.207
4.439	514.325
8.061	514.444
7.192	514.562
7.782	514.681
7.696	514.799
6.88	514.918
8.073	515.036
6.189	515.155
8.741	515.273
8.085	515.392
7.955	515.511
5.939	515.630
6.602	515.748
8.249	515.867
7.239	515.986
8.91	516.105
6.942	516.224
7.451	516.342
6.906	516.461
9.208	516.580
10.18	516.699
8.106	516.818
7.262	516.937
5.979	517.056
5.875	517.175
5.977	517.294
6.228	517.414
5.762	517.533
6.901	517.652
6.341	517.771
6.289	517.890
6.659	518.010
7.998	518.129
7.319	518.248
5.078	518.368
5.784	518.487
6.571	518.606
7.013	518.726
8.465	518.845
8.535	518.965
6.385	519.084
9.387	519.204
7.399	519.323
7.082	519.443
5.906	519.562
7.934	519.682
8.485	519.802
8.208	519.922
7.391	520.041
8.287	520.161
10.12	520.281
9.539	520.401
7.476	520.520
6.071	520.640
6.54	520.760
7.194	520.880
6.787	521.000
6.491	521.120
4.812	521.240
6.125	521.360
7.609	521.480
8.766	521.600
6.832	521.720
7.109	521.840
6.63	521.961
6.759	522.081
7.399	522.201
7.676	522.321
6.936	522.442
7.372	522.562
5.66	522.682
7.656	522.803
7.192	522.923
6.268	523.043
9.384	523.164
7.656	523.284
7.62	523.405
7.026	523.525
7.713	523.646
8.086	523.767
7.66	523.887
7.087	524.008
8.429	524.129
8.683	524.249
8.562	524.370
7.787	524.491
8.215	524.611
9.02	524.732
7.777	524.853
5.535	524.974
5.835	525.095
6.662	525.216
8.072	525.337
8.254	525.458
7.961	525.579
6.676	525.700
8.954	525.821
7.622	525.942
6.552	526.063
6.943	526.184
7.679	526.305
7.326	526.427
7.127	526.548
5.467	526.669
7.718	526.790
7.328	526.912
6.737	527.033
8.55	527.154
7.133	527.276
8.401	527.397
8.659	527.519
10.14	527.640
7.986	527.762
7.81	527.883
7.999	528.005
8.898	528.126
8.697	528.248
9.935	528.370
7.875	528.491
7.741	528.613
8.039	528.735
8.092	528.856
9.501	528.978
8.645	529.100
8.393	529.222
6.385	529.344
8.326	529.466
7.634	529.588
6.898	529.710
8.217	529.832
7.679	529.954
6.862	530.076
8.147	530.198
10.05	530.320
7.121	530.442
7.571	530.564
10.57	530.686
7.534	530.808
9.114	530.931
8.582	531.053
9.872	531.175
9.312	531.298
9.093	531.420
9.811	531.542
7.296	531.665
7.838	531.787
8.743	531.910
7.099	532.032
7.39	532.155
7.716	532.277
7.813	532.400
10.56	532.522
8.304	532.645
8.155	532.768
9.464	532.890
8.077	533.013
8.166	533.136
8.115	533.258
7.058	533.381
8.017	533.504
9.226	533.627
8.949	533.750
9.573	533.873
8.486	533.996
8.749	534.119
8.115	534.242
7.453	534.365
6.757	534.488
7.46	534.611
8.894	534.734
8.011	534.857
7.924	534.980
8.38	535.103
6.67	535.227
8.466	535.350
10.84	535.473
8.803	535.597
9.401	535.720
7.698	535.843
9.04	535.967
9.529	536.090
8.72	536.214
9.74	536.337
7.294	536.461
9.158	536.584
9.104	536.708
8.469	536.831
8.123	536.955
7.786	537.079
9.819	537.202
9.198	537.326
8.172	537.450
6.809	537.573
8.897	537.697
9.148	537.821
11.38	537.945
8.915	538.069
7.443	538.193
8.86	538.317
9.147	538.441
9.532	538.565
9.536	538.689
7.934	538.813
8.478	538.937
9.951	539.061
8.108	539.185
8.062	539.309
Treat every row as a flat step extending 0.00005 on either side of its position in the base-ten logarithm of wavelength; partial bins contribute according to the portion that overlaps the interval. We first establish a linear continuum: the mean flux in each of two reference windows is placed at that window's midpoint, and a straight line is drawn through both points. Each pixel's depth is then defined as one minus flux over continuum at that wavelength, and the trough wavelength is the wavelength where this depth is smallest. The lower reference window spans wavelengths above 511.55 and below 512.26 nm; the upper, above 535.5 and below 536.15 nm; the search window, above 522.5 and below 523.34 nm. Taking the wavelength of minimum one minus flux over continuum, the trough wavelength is 523.164 nm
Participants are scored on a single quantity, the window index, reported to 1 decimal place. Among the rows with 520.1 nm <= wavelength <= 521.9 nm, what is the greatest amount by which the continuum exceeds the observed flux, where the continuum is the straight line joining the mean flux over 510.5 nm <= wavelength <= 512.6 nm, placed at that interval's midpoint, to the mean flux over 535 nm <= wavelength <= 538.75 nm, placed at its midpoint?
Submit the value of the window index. 3.3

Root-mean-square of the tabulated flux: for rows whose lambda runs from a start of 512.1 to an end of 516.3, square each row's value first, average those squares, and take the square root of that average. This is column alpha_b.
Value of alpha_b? 7.2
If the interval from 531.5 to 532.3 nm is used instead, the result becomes 8.0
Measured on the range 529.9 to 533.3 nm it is 8.5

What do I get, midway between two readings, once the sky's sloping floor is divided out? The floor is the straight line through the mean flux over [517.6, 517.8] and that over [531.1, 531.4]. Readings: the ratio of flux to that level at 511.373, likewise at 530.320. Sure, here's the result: 1.1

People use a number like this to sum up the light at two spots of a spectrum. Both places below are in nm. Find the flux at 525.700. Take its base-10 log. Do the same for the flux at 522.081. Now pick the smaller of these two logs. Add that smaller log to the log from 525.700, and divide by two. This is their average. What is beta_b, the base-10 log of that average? -0.084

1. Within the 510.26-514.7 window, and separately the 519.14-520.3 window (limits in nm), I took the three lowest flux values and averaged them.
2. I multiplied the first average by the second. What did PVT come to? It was 33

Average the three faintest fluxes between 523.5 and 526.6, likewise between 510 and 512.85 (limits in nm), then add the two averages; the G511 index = 11.5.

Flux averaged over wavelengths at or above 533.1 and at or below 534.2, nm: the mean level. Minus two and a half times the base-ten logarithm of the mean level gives -2.32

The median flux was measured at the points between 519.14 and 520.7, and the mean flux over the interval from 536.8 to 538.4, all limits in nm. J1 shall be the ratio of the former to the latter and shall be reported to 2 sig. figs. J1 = 0.91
